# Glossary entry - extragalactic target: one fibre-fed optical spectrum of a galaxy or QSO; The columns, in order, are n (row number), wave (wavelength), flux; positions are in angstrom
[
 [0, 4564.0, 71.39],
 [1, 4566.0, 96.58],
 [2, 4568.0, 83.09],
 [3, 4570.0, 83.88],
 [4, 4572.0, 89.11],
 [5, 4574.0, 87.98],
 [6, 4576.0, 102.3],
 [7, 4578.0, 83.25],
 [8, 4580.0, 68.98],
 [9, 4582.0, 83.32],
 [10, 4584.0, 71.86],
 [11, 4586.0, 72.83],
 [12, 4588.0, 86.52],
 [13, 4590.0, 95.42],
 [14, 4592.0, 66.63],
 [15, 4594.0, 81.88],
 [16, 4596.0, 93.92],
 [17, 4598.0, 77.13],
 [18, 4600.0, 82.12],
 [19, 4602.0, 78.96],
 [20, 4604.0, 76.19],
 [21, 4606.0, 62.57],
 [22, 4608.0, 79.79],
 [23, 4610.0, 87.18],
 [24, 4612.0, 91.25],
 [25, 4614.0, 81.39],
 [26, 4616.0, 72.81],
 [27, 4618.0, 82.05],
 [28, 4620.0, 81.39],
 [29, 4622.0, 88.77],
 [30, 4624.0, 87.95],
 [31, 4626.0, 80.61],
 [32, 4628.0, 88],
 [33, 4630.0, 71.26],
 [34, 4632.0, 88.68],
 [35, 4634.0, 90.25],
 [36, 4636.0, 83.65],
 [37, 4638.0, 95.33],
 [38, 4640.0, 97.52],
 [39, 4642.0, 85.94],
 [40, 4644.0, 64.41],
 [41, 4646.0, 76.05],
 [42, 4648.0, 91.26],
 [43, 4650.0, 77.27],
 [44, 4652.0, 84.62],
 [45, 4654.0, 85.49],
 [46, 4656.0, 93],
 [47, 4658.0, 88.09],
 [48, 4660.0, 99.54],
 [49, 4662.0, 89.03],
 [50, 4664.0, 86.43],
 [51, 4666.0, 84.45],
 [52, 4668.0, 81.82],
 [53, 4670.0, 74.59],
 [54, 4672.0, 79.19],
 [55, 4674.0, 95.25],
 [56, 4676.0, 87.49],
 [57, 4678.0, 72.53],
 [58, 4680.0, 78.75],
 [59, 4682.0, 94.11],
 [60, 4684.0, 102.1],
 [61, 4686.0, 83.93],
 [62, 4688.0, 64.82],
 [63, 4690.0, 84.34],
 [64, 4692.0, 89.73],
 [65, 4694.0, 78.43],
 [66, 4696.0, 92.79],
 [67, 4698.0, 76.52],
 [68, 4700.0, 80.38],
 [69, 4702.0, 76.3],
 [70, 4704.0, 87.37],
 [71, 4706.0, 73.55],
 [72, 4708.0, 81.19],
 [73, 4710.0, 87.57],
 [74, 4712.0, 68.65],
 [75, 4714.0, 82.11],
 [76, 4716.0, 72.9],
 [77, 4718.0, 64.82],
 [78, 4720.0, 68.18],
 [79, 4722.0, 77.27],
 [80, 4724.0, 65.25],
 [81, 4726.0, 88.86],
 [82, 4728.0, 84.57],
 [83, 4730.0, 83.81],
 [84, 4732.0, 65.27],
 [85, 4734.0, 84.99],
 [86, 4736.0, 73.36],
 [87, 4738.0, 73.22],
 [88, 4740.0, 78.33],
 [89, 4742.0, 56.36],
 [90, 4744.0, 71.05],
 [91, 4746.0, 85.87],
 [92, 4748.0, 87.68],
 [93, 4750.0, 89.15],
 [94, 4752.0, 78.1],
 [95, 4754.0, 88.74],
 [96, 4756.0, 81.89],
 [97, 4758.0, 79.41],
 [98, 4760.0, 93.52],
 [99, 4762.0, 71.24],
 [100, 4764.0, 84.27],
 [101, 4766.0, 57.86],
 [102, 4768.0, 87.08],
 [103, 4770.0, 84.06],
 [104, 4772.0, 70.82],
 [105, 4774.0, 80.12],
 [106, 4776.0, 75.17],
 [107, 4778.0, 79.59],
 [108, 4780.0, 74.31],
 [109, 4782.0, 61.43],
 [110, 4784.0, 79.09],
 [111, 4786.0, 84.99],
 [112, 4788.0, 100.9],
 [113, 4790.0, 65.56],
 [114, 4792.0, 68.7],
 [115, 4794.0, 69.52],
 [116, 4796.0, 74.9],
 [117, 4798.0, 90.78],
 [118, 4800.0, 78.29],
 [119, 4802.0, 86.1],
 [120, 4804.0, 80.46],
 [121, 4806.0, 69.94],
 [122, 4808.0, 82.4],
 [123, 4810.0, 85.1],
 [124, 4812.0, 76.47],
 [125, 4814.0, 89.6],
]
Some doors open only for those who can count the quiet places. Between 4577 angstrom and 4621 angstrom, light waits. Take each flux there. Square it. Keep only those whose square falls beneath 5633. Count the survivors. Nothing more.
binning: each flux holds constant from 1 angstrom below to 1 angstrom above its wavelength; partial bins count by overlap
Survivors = 6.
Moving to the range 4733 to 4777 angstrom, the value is 7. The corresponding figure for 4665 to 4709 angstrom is 4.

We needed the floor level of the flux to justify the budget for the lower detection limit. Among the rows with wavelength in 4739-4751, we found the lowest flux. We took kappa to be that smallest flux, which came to 56.36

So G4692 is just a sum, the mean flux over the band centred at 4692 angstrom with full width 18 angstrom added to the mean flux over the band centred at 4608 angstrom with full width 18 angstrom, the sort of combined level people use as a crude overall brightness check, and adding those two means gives 163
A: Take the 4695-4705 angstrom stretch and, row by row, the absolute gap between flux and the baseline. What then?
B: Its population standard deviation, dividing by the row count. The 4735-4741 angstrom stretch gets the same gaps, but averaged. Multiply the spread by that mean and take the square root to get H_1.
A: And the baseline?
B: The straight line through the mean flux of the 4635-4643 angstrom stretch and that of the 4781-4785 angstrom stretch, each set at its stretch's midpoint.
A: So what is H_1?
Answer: 2.9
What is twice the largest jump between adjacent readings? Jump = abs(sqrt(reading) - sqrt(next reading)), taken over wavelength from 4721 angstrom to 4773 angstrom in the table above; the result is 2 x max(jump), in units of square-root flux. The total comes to 3.5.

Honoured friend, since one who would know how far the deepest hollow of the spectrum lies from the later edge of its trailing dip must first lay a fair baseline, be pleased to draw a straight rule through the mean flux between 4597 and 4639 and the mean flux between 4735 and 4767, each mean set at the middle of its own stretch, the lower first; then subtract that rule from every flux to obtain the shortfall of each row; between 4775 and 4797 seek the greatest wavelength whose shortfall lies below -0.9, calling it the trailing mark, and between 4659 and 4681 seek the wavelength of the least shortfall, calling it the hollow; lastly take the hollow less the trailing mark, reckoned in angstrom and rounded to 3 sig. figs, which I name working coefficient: -118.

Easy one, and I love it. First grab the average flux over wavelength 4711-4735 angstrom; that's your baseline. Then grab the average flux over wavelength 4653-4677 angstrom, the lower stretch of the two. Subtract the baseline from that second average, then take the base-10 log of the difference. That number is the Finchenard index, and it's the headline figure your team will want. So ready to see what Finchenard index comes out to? 1.1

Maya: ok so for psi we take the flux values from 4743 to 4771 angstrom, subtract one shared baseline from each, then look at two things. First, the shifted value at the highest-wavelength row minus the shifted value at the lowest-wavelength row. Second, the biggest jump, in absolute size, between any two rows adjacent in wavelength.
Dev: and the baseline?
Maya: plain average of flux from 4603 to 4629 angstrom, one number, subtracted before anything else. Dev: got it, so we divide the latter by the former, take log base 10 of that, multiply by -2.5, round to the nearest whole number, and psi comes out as -1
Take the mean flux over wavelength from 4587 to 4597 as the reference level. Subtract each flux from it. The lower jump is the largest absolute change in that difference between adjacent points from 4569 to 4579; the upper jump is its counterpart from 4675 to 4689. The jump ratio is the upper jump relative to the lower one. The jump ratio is 1.0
